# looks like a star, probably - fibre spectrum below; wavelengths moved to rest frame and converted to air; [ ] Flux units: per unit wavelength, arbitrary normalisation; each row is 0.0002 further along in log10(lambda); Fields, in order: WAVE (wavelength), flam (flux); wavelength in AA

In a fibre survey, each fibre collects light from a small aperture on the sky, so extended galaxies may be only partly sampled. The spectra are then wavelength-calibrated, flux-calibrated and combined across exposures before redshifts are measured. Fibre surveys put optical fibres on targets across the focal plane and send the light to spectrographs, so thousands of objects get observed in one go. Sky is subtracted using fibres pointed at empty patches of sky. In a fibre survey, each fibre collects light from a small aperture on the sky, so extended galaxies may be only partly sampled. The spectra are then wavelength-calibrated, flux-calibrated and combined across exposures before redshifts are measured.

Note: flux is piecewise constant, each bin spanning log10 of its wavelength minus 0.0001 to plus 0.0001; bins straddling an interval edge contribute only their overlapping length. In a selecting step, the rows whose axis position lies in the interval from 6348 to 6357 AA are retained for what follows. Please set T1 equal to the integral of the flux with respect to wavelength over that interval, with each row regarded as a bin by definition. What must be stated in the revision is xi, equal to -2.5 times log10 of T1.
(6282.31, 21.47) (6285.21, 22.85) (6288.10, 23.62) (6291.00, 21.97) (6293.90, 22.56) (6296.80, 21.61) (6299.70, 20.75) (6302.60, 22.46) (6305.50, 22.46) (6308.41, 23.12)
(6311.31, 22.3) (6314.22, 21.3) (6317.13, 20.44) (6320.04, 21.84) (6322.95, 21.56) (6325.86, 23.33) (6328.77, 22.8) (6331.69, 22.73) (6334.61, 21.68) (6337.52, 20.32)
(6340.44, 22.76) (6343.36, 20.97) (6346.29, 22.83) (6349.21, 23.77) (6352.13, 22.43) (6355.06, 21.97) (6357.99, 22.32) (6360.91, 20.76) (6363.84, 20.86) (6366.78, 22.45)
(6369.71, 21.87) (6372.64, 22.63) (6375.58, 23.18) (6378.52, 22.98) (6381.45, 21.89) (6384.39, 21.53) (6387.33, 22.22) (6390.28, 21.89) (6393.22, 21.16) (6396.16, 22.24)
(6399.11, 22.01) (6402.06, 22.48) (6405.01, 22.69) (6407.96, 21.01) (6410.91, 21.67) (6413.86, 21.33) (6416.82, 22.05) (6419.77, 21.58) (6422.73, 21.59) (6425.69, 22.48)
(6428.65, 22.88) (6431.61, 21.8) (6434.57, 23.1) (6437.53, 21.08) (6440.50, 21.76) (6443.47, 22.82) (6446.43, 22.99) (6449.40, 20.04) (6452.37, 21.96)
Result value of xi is -5.77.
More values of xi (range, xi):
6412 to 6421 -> -5.72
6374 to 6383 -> -5.77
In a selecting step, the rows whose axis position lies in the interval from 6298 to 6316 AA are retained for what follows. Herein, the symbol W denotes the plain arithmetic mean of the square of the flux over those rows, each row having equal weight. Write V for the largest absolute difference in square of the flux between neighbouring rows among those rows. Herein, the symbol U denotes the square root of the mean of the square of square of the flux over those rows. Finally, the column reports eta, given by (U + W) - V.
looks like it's 902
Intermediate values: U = 489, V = 74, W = 487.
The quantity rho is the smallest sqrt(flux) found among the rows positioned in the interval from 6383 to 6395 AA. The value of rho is 4.60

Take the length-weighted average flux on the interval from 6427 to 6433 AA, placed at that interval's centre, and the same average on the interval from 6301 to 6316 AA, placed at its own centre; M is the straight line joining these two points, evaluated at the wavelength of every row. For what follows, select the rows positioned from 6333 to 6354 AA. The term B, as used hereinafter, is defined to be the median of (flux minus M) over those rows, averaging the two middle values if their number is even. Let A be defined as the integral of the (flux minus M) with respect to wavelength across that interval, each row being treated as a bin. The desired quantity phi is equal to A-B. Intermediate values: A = -3.9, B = 0.13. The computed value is -4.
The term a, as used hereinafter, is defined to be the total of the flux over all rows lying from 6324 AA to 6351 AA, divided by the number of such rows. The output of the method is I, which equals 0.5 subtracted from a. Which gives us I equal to 21.85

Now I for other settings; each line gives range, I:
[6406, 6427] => 21.17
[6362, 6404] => 21.60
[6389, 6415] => 21.33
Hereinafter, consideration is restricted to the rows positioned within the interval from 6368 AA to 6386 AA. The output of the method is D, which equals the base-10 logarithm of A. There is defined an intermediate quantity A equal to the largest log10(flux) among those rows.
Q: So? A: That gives 0.135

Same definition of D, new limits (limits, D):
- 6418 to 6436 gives 0.135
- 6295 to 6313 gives 0.135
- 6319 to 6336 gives 0.136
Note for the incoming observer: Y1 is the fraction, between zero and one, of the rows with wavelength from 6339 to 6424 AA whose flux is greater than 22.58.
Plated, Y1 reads 0.24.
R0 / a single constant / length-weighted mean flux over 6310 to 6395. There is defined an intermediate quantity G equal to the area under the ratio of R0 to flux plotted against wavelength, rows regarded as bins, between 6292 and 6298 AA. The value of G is 5.98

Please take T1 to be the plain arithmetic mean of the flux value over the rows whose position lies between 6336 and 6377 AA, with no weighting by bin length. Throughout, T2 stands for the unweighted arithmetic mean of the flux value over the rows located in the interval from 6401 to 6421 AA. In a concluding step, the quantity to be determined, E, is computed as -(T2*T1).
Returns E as -482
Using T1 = 22.1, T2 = 21.8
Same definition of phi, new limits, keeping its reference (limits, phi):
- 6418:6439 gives -5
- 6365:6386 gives 0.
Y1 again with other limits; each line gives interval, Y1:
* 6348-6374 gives 0.22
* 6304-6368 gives 0.32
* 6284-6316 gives 0.27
